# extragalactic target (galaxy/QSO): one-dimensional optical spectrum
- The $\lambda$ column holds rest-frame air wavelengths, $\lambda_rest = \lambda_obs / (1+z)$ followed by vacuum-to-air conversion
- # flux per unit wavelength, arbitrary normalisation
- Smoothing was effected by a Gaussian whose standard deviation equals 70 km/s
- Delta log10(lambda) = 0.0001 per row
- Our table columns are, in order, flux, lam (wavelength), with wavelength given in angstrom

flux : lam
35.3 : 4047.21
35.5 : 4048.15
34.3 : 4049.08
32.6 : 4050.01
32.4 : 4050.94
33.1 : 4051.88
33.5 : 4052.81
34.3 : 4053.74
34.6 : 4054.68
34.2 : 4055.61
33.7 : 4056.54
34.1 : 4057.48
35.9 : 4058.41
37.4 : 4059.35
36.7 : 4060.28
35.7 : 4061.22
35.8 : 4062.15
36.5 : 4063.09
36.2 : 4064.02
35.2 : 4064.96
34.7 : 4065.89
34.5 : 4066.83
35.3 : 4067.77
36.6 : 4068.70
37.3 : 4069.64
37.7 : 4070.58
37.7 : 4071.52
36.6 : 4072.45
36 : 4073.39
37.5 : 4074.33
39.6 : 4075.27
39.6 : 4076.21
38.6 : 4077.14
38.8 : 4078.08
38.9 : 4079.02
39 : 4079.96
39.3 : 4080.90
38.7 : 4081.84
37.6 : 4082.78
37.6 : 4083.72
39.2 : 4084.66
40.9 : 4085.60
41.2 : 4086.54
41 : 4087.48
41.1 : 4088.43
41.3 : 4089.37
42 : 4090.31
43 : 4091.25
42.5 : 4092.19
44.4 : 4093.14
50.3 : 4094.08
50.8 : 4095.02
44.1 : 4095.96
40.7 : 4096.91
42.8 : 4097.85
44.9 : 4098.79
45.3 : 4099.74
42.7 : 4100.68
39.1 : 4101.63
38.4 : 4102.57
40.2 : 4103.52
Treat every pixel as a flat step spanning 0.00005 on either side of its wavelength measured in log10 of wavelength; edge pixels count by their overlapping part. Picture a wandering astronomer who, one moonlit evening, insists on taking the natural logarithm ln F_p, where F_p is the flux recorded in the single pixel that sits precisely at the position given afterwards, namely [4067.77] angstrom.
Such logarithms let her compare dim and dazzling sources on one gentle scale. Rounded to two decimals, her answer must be 3.56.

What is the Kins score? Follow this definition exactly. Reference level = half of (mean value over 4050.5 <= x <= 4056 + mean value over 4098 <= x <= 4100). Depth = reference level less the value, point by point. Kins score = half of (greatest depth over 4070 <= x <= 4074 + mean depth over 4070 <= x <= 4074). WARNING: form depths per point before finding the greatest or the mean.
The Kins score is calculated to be 3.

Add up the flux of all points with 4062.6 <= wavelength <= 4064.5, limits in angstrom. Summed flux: 73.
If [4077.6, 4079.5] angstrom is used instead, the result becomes 78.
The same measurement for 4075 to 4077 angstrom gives 79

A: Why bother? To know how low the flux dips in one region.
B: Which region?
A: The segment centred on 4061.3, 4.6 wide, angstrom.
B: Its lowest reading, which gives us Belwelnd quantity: 35.7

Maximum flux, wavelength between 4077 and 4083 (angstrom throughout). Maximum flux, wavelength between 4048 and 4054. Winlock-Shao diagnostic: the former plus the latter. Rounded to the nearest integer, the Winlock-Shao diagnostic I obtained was 75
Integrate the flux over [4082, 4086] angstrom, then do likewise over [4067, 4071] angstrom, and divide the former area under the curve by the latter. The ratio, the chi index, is 1.06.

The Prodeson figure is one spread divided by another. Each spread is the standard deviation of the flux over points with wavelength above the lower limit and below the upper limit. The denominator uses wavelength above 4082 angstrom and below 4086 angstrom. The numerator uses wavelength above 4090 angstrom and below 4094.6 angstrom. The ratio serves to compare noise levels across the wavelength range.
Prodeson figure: 2.2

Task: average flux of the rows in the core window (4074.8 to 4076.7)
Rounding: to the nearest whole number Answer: 40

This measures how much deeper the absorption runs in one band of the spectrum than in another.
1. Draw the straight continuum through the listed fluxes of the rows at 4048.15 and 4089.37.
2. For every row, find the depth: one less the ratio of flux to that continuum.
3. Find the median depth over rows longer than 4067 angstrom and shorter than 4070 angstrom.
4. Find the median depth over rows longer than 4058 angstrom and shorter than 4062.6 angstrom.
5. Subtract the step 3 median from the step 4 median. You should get -0.018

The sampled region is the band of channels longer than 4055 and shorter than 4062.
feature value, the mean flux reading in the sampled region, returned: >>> 35.4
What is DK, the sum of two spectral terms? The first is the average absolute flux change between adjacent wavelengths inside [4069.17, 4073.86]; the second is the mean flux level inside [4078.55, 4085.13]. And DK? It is 39.1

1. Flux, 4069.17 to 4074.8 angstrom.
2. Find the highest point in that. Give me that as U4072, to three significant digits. 37.7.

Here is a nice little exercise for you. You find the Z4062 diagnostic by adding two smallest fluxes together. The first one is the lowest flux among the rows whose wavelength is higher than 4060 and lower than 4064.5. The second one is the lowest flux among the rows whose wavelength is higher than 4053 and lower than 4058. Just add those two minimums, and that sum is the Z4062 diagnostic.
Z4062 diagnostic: 69.4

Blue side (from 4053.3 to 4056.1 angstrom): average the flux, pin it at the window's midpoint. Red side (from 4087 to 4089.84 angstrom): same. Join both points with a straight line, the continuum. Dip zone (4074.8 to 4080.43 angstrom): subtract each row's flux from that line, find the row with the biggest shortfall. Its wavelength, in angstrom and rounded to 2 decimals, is 4079.96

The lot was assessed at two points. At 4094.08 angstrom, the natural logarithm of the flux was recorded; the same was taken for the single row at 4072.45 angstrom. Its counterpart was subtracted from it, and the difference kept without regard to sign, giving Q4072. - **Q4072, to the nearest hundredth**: 0.32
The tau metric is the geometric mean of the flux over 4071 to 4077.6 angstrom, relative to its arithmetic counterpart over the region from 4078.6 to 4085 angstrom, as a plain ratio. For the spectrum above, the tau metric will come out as 0.98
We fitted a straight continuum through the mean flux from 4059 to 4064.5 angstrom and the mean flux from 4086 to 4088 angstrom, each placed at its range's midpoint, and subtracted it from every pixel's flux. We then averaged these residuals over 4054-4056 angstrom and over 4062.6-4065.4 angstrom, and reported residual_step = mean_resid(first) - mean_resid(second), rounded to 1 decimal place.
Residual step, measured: 0.1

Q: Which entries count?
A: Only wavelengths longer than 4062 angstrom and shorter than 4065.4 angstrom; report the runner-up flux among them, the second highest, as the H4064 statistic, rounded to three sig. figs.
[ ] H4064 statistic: 36.2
